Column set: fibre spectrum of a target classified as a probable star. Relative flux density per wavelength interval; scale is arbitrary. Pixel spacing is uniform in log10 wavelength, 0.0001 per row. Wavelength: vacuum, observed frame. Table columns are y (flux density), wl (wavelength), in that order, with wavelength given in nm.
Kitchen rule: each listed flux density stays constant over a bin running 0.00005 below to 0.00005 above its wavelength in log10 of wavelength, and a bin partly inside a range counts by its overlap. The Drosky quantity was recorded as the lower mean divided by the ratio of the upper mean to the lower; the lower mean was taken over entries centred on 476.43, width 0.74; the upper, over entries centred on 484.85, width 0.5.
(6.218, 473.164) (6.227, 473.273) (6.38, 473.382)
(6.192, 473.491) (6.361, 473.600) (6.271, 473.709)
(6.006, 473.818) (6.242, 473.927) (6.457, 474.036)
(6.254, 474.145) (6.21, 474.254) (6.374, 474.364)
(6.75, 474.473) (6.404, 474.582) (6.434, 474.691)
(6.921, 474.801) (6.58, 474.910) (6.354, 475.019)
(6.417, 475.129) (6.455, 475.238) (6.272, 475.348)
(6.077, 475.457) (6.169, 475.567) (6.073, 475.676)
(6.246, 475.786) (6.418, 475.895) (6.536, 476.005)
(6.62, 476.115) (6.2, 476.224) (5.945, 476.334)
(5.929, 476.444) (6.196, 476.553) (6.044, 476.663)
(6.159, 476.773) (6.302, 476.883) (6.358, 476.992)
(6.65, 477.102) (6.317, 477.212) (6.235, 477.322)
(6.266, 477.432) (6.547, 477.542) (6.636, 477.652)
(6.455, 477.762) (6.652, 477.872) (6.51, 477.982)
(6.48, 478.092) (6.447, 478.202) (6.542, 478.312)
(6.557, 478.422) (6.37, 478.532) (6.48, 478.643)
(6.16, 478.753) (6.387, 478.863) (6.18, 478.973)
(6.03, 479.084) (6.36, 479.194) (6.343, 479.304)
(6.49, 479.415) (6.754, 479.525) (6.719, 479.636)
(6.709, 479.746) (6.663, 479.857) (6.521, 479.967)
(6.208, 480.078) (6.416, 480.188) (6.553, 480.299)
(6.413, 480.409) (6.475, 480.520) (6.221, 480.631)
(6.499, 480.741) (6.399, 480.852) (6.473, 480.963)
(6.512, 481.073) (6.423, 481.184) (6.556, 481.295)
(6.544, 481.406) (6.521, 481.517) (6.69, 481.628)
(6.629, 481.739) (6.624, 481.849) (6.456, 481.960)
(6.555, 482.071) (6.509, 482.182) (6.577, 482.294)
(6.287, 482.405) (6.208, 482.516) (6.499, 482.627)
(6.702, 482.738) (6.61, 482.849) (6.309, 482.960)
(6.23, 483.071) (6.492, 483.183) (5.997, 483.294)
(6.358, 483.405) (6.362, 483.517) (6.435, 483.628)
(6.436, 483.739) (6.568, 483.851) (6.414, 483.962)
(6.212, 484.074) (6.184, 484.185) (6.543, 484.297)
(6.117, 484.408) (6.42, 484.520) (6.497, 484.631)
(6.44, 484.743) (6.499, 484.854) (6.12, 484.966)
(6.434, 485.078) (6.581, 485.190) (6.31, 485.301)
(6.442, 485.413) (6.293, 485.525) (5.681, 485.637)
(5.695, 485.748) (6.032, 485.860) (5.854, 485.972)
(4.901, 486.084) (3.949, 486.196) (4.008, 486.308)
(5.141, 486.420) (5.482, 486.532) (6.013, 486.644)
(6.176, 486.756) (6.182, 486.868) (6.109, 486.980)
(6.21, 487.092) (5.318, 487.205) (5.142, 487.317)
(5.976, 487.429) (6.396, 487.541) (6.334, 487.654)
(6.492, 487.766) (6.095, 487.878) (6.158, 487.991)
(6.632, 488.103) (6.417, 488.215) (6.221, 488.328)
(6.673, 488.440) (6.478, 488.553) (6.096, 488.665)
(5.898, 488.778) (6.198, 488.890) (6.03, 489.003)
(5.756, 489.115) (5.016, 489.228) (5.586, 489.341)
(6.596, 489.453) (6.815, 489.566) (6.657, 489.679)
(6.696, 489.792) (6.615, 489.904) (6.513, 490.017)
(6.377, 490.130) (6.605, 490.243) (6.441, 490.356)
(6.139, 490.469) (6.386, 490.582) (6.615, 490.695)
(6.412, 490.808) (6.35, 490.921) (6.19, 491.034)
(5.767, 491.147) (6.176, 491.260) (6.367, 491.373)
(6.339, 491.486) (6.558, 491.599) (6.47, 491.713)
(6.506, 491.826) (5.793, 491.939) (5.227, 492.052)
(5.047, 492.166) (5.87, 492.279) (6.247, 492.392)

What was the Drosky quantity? 5.9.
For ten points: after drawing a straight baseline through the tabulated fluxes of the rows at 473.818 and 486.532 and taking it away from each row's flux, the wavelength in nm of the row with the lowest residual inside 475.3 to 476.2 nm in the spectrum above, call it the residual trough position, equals 475.457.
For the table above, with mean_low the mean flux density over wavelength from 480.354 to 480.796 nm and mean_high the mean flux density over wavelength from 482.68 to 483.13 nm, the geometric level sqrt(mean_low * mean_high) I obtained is 6.43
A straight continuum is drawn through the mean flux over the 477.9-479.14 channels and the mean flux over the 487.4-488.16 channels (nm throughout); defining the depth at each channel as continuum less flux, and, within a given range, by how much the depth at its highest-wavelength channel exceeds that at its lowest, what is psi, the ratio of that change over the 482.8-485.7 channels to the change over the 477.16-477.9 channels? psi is -2.7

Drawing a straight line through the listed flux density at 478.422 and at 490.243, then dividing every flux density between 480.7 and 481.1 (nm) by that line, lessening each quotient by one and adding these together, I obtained -0.06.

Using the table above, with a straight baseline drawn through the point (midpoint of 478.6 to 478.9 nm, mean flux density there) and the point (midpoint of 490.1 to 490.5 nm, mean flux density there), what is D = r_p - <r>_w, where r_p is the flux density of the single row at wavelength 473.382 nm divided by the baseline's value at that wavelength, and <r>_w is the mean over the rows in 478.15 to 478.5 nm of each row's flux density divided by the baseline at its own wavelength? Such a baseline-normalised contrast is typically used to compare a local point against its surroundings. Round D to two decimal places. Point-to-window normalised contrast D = -0.02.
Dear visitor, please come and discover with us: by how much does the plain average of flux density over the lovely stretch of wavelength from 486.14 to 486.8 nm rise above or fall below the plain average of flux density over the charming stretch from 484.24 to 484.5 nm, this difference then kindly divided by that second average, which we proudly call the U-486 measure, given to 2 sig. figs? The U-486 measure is -0.19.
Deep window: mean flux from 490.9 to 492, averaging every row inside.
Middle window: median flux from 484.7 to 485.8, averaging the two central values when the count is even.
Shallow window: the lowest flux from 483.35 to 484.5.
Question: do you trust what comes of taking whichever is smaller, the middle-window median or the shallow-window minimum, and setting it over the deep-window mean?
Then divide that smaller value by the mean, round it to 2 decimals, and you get 0.98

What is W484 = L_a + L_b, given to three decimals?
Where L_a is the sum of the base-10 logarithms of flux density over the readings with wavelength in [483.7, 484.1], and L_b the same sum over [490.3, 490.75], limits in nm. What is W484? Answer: 6.449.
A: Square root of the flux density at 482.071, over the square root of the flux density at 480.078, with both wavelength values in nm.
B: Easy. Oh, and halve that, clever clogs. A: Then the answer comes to 0.514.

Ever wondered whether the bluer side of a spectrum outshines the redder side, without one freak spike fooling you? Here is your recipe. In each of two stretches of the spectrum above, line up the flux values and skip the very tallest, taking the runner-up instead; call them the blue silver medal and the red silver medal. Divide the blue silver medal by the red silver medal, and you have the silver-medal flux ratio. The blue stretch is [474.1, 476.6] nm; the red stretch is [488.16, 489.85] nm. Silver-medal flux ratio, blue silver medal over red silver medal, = 1.01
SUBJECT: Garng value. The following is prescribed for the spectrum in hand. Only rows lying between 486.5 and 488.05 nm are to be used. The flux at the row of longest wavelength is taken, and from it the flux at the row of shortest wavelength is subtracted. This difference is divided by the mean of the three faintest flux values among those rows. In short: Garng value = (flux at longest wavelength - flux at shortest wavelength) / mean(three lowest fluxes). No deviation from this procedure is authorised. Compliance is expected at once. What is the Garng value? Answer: 0.13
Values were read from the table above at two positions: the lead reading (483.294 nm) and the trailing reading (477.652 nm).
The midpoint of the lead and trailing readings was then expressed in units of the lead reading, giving 1.05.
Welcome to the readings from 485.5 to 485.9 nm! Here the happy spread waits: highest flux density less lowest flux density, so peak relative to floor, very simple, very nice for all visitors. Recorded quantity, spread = 0.61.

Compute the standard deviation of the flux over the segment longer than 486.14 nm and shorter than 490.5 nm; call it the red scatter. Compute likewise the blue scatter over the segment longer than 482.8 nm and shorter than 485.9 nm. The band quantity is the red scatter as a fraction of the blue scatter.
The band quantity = 2.8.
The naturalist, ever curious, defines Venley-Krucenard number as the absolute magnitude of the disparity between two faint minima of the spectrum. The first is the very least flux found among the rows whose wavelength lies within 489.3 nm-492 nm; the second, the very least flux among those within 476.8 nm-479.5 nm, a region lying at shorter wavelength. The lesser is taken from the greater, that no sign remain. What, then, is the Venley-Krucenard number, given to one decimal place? 0.4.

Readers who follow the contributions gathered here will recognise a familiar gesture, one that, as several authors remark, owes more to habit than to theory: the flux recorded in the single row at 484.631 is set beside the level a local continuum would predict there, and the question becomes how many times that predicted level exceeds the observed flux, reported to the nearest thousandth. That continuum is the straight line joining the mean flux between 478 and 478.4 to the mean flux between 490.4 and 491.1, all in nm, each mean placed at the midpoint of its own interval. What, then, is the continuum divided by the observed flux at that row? 0.988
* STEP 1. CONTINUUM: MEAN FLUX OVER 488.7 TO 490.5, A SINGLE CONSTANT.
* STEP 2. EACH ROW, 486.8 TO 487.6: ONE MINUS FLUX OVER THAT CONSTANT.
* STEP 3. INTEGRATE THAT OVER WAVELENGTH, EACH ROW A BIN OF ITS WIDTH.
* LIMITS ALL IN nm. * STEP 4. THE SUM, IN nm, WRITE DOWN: 0.043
